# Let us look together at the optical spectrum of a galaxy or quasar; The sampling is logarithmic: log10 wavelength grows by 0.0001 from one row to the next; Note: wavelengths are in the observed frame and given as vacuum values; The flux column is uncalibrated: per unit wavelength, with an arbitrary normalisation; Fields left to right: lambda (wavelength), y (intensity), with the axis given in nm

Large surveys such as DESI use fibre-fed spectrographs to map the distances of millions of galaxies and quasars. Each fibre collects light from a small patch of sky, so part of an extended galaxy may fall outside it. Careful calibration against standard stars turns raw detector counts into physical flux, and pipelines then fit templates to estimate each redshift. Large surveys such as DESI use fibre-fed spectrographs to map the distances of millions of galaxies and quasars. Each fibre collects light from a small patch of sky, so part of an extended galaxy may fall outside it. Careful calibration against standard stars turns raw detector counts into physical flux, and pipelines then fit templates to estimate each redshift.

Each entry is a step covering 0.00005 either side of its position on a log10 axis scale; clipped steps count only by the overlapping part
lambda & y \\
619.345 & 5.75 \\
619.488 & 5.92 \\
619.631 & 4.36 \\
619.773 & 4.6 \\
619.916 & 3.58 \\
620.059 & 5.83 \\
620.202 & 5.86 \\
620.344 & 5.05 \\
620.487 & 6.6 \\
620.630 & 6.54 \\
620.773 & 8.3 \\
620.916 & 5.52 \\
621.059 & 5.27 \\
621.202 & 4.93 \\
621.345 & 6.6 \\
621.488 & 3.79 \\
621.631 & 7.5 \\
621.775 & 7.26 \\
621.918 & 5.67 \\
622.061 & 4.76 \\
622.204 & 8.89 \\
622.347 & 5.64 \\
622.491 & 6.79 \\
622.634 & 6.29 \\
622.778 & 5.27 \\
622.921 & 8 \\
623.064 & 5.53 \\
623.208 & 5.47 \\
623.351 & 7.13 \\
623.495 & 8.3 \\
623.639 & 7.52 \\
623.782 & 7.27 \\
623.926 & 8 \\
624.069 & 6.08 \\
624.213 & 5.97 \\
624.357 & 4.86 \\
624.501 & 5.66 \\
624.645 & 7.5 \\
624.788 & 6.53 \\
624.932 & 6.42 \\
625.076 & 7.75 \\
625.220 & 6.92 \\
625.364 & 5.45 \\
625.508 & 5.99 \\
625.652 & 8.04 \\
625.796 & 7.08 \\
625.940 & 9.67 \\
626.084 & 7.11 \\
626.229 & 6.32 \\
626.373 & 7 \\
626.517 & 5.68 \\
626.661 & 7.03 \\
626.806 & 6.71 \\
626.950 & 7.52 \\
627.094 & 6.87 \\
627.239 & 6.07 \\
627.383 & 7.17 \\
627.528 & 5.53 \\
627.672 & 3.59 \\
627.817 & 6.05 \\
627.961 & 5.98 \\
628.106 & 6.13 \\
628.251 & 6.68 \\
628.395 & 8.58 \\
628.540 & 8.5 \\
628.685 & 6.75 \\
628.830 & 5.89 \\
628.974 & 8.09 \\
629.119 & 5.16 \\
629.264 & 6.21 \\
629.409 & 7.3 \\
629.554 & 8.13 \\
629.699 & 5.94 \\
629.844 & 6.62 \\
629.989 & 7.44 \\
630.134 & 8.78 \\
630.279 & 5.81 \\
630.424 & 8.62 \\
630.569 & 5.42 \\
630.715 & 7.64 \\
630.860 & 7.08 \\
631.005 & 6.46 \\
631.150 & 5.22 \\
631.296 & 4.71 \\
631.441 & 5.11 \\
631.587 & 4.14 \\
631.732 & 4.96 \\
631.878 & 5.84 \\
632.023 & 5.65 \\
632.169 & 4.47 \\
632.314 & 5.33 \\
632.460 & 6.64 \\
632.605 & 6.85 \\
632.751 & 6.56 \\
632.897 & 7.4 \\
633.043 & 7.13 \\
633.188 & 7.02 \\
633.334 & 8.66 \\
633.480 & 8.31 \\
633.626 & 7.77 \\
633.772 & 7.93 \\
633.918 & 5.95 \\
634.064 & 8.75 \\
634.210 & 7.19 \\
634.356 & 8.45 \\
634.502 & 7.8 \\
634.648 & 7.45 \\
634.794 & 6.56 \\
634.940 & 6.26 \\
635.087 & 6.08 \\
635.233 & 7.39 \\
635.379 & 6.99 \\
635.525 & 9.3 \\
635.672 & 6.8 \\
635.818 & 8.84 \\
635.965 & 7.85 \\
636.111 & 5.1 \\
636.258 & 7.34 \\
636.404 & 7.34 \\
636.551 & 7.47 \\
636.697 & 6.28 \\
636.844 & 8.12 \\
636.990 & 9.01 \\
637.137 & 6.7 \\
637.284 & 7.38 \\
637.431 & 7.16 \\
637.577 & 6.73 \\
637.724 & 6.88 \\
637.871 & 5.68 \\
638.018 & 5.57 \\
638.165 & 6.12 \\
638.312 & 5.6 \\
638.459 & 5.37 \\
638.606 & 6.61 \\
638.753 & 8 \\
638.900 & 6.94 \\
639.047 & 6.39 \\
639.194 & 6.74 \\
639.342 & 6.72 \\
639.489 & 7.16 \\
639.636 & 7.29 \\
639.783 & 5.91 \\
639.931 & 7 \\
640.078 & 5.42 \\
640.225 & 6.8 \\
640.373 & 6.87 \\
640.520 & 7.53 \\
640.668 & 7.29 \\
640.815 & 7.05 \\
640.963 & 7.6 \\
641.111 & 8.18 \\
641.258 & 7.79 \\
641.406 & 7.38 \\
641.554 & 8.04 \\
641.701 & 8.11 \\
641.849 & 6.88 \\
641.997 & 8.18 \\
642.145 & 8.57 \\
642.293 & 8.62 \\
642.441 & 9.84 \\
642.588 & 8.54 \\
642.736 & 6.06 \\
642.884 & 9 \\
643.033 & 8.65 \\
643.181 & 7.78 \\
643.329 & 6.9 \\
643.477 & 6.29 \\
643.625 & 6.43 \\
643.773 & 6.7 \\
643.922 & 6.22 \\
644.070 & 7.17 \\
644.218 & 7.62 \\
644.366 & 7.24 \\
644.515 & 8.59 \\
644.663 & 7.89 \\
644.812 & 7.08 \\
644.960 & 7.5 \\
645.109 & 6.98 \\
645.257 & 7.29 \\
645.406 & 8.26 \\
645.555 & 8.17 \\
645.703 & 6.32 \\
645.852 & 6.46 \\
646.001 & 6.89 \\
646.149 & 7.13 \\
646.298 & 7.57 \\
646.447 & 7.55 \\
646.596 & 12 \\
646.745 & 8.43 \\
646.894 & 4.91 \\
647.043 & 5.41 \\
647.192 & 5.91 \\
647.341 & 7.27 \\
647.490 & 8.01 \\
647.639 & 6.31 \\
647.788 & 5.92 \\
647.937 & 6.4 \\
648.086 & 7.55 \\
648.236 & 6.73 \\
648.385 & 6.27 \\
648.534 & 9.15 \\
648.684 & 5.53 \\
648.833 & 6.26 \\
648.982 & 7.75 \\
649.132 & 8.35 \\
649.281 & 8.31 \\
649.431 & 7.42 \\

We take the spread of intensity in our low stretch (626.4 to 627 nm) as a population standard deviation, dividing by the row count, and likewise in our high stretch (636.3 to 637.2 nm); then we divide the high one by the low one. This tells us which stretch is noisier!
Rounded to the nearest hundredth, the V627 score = 1.33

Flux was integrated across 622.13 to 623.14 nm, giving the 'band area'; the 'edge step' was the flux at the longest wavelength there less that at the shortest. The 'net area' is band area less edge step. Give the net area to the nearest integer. 10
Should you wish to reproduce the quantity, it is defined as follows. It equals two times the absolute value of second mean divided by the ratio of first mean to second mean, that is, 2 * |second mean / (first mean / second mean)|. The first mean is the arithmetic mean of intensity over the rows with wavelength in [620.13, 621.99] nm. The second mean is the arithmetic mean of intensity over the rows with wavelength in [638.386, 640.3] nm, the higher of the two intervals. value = 15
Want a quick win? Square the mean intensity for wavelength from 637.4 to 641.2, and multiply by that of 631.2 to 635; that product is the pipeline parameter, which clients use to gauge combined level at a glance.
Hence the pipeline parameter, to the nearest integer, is 300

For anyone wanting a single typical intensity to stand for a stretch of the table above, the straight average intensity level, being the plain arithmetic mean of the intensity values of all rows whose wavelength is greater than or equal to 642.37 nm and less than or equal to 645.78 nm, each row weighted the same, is 7.5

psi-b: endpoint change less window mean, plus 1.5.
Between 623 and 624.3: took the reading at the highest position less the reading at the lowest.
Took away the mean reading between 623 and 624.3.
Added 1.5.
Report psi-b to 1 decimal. -4.9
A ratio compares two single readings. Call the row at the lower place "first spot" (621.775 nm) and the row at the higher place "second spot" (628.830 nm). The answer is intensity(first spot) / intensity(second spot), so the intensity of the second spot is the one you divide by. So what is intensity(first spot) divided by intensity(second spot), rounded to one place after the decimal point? 1.2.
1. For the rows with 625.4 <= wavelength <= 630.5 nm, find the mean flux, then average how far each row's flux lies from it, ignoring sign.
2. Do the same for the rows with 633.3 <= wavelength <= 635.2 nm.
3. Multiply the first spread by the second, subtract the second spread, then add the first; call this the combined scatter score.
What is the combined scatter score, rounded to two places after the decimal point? 0.88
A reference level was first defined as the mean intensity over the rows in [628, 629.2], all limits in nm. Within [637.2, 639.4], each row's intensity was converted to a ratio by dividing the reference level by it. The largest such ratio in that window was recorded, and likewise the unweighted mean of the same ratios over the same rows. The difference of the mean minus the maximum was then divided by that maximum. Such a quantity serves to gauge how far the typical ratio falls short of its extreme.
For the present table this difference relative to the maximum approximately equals -0.17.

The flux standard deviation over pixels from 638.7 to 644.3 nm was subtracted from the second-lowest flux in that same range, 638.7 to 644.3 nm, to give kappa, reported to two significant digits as 5.0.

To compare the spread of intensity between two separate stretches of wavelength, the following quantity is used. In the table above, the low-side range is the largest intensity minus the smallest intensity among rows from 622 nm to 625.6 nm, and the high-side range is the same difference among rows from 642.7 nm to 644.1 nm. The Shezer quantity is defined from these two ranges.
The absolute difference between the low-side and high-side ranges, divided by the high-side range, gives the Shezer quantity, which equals 0.40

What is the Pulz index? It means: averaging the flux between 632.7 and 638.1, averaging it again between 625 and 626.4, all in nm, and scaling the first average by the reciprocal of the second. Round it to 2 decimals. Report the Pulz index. 1.02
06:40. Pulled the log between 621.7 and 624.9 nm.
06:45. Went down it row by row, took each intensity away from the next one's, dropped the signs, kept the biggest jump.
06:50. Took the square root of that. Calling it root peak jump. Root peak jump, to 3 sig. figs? 2.03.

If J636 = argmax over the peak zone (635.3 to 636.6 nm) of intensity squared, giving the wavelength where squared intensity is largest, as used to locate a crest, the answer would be 635.525 nm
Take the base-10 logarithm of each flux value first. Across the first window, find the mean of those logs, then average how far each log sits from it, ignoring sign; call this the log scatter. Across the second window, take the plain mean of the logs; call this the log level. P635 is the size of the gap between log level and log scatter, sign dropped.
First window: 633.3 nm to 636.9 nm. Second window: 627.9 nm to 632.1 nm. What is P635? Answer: 0.76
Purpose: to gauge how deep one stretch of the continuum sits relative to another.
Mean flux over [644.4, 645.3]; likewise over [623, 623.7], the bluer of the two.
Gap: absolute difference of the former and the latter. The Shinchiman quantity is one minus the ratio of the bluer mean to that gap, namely -7.9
